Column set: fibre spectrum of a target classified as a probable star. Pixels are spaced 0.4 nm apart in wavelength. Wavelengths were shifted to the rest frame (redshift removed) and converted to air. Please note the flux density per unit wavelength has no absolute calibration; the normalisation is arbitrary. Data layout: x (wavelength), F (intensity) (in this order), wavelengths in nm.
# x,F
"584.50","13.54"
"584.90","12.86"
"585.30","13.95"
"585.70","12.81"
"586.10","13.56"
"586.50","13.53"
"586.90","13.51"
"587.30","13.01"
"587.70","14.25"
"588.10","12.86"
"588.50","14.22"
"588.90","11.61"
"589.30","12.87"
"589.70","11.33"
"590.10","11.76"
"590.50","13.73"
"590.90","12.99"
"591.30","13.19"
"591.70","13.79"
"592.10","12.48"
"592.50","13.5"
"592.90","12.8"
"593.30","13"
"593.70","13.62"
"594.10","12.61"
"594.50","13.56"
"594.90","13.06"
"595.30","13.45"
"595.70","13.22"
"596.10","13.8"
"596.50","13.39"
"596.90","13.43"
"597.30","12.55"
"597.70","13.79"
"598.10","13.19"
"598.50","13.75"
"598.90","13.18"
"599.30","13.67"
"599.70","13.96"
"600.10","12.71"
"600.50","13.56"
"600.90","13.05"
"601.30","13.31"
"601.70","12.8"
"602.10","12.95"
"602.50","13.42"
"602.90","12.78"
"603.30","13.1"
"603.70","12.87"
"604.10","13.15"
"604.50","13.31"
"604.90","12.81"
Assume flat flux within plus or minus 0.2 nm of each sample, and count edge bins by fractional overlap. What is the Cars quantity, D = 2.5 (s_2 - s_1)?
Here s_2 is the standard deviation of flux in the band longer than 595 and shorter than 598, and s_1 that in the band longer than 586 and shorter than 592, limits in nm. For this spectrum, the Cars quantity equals -1.19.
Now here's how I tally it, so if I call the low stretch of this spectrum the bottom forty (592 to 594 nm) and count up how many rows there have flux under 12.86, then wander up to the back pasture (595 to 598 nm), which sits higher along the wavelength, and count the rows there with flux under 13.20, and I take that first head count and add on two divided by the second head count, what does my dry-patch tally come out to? 4.0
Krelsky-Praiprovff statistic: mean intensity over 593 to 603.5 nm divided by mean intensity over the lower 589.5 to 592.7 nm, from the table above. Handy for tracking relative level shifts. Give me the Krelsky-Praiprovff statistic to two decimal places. 1.03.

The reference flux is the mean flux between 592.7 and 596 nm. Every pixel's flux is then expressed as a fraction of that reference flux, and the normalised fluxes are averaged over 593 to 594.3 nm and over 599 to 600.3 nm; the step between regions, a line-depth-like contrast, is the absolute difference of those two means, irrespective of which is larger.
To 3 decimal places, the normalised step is 0.028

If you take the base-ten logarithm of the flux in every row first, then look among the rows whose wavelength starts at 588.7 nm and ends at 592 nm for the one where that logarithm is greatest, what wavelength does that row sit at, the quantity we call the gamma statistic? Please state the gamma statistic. 591.70 nm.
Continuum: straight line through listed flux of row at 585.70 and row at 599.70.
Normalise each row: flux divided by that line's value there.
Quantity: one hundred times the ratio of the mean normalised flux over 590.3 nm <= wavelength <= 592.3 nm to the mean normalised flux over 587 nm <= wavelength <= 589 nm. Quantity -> 98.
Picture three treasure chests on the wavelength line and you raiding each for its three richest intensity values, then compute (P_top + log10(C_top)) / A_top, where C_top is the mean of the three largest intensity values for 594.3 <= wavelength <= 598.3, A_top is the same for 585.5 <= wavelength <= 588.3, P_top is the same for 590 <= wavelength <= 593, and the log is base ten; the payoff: 1.07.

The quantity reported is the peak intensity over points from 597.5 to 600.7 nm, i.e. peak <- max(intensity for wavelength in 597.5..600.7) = 13.96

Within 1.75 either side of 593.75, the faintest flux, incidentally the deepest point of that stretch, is 12.48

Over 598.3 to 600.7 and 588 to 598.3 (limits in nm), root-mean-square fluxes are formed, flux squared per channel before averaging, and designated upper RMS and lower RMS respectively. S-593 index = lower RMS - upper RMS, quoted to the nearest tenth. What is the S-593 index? -0.4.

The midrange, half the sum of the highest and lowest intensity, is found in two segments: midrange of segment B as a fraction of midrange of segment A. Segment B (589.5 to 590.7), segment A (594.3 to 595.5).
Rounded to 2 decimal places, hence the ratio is 0.94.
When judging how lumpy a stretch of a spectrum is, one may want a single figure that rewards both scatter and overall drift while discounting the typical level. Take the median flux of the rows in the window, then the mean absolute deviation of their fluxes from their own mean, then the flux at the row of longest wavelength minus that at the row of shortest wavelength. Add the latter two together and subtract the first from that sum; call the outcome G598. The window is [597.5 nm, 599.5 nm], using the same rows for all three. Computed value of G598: -13.5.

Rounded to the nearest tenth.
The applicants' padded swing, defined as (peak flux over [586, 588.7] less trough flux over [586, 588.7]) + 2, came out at 3.4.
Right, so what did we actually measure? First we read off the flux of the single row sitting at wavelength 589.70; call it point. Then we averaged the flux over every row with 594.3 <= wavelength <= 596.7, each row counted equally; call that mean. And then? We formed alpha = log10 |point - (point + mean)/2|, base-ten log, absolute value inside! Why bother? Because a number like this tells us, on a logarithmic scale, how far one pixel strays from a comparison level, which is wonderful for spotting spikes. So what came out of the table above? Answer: 0.02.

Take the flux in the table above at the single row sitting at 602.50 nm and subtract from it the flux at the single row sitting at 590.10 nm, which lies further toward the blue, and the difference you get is 1.7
